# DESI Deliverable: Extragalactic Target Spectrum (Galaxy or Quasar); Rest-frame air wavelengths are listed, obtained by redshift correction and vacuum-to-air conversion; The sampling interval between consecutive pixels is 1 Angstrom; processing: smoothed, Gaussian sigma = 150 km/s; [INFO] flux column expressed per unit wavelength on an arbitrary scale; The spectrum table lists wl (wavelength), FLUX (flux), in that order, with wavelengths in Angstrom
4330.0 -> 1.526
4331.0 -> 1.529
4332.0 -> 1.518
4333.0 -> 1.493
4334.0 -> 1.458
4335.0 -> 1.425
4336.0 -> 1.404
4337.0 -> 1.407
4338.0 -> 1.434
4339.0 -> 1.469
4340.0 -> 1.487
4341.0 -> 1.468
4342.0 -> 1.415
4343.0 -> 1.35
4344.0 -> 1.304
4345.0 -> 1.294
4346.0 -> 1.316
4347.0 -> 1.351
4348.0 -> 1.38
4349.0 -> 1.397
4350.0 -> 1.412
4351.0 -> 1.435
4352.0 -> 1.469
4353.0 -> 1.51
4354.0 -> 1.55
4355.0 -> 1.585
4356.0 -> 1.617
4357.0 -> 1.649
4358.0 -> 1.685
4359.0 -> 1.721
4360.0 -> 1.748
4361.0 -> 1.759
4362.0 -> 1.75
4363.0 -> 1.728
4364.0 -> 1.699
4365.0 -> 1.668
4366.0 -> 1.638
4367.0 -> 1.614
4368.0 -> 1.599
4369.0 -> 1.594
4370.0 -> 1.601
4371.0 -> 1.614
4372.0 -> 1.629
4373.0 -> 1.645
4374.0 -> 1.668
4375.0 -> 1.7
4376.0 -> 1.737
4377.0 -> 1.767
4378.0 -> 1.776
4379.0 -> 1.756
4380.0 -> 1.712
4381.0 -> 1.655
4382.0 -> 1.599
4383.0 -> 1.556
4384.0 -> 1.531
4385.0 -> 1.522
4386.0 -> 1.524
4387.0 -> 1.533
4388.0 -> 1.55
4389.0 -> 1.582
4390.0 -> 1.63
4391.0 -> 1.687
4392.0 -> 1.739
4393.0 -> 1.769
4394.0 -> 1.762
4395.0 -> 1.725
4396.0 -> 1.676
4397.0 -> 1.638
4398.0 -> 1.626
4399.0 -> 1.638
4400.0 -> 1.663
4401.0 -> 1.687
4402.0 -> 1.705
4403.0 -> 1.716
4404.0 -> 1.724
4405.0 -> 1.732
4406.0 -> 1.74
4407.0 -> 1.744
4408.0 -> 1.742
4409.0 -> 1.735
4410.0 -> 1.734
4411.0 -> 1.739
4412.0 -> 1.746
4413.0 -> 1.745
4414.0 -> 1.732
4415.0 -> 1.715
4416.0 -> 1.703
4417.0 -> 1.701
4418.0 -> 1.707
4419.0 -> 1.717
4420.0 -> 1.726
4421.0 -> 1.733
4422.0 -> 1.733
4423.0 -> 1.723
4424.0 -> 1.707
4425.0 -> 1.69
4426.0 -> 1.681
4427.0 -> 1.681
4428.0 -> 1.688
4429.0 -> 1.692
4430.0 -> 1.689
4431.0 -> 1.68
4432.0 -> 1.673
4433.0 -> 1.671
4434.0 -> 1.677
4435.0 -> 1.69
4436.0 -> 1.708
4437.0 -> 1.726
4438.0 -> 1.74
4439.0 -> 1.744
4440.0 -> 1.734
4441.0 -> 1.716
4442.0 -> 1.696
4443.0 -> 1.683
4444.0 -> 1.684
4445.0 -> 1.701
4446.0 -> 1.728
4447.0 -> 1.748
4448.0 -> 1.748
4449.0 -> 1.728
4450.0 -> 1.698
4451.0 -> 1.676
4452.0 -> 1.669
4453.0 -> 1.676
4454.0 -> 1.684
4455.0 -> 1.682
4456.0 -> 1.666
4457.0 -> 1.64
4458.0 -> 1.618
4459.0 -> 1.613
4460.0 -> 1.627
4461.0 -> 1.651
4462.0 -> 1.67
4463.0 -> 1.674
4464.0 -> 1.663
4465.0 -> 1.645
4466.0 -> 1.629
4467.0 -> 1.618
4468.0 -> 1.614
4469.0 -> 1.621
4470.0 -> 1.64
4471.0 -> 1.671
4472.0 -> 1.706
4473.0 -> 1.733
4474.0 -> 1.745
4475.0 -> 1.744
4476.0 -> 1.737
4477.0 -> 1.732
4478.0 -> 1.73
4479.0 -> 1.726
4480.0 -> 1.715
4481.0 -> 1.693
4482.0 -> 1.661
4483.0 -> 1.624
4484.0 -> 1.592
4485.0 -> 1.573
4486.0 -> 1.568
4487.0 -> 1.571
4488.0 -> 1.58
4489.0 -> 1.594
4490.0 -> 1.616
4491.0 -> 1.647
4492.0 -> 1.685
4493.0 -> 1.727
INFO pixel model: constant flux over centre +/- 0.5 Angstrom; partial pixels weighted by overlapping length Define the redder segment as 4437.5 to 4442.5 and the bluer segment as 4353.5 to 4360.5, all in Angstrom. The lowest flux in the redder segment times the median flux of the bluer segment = 2.80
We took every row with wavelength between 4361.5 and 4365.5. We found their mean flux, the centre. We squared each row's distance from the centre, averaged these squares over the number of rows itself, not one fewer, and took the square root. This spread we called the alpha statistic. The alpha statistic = 0.031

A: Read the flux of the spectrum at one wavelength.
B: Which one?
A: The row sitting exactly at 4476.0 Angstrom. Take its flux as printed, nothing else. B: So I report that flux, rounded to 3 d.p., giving 1.737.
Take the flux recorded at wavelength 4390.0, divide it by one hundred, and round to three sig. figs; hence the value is 0.0163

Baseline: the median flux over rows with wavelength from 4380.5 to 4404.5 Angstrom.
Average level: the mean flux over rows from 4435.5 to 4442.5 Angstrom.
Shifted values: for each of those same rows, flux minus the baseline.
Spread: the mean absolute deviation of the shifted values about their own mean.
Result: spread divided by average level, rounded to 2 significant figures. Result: 0.0083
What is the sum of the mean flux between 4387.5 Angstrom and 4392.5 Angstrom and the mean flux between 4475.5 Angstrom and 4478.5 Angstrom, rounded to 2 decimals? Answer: 3.37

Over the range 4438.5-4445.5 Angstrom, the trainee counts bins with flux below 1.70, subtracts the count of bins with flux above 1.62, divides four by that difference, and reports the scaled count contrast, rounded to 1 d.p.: -1.0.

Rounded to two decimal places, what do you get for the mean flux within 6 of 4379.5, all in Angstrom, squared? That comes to 2.77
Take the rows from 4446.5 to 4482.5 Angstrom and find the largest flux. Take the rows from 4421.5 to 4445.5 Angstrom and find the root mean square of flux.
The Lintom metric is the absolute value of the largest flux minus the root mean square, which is 0.048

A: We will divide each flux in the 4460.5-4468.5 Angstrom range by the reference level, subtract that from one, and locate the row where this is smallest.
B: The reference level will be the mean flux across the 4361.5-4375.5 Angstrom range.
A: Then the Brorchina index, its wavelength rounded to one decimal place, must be 4463.0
